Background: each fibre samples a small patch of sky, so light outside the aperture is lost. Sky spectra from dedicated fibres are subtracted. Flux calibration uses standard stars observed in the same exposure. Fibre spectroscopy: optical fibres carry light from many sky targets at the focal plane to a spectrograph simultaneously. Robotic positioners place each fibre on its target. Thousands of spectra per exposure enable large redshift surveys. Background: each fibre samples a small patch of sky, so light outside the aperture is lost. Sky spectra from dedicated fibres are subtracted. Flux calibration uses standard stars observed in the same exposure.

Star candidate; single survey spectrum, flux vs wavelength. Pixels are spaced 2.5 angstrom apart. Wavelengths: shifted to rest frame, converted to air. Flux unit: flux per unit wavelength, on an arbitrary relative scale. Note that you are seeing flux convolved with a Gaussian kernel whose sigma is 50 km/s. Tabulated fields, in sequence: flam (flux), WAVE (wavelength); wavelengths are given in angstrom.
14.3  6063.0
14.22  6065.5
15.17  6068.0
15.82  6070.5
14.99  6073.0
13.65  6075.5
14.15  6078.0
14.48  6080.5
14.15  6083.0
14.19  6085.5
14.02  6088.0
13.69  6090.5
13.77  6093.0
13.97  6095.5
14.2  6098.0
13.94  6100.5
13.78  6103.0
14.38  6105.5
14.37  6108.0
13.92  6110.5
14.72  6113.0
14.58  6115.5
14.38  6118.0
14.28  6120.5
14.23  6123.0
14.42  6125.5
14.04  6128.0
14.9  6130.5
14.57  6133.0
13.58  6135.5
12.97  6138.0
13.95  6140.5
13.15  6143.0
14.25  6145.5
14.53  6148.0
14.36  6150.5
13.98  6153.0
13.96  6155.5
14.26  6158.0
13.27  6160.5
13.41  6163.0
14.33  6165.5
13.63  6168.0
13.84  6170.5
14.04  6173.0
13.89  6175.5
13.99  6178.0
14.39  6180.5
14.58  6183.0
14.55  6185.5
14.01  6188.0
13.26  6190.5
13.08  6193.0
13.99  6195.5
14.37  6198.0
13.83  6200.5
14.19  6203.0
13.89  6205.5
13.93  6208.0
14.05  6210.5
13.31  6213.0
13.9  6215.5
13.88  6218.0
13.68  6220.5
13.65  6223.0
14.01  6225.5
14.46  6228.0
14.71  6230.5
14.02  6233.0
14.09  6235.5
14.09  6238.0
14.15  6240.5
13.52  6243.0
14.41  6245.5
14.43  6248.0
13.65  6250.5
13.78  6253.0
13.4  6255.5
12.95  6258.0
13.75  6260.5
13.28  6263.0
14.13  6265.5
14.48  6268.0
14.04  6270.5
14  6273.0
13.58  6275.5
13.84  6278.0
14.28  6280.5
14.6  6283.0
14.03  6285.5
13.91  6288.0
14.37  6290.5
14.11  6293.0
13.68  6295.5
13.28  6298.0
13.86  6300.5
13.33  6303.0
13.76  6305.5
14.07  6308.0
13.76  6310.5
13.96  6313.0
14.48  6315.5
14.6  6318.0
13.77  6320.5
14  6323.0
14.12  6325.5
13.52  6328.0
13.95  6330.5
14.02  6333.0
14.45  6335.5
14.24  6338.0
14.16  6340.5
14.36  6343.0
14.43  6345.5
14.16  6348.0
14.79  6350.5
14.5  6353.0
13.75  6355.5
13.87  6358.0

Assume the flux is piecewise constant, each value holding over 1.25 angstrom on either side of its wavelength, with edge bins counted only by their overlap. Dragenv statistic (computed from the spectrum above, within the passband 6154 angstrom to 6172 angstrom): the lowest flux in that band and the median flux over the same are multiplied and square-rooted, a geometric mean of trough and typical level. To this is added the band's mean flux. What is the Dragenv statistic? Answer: 27.4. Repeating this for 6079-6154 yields 27.7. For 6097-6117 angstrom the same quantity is 28.3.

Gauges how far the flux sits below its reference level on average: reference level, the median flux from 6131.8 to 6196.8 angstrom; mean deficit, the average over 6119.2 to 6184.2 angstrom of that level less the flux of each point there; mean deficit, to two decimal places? -0.05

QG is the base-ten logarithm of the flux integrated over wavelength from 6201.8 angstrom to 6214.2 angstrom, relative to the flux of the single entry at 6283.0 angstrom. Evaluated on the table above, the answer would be 1.07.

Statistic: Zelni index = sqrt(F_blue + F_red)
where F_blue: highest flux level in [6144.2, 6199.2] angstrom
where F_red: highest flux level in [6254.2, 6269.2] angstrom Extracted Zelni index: 5.391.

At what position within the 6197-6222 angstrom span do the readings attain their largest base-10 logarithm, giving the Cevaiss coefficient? 6198.0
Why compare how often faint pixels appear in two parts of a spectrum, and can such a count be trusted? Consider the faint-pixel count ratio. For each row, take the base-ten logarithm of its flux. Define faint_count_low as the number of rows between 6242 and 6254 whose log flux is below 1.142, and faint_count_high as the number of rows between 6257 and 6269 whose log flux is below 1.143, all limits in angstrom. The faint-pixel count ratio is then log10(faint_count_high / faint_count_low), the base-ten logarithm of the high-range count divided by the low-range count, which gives 0.0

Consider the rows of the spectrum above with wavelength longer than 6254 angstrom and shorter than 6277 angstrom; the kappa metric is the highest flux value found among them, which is 14.48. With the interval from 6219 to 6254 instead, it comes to 14.71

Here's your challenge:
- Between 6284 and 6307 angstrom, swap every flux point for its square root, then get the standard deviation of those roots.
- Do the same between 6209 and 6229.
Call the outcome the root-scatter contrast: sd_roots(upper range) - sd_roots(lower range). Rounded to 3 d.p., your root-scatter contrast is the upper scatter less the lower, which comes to 0.002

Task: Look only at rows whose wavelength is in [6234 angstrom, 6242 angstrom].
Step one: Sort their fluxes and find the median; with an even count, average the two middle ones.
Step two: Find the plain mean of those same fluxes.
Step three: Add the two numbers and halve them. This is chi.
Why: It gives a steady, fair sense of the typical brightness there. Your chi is 14.1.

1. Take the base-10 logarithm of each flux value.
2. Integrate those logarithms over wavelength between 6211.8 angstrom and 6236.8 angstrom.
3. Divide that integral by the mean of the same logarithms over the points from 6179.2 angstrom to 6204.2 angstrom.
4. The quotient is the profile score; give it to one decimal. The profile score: 25.0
